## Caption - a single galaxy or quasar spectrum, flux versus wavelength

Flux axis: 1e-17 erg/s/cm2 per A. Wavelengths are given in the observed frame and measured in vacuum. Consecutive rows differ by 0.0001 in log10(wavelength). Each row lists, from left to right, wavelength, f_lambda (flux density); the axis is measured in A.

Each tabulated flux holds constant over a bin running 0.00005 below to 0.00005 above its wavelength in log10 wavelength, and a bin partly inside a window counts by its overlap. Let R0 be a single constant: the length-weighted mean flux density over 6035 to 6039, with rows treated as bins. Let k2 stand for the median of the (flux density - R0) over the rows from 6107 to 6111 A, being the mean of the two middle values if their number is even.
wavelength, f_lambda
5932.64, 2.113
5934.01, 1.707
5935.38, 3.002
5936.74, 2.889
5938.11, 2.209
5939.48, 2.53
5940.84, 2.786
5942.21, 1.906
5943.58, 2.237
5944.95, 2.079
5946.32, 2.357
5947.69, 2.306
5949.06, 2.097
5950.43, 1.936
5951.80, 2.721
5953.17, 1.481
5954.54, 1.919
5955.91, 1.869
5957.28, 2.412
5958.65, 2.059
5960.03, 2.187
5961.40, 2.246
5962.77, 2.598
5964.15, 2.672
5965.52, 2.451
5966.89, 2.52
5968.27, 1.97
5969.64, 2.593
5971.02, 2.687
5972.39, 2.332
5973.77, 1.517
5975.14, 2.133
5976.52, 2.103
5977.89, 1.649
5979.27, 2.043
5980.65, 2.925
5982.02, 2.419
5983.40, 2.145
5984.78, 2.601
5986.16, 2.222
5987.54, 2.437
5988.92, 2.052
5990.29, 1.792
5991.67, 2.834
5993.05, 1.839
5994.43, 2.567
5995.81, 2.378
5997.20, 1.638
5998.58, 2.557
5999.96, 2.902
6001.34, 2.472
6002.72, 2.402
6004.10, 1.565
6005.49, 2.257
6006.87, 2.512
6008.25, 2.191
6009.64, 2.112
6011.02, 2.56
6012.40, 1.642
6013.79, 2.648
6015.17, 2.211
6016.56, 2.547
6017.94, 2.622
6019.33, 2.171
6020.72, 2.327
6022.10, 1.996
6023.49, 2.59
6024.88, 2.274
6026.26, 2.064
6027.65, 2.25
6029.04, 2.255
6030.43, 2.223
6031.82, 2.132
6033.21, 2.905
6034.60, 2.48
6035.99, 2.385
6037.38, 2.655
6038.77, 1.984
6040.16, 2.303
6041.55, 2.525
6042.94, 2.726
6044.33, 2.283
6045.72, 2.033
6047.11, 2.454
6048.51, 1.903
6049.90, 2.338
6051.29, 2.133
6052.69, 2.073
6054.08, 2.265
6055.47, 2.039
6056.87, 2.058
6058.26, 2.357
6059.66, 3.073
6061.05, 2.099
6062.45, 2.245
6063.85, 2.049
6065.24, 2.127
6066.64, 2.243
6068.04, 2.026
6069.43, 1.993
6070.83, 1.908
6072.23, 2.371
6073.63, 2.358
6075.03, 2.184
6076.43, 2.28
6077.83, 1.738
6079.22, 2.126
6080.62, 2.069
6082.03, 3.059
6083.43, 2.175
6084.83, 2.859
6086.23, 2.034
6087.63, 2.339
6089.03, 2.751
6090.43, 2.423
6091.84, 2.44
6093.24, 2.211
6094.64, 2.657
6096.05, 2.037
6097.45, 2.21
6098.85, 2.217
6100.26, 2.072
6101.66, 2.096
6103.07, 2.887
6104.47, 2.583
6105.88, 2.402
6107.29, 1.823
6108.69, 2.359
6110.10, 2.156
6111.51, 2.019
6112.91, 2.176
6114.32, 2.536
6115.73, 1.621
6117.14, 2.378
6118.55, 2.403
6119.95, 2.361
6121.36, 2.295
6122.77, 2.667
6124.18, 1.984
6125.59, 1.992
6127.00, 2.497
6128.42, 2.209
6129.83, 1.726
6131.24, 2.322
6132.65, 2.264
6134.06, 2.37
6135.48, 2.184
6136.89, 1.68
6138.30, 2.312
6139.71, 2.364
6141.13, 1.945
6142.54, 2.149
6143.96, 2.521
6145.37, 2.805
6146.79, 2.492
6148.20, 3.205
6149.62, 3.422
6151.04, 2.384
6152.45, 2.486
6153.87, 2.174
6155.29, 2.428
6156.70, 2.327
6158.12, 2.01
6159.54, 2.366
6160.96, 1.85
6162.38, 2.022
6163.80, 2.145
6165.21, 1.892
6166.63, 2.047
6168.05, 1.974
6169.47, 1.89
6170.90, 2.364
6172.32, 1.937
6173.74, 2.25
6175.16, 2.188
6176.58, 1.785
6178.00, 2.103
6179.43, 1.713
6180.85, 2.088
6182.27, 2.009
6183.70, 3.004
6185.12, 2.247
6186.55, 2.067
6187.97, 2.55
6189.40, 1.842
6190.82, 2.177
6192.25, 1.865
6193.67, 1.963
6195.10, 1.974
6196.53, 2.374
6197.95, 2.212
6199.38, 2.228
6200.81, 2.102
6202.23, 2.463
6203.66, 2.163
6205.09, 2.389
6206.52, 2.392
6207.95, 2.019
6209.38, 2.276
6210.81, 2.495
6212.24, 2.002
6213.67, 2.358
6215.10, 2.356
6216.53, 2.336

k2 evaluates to -0.24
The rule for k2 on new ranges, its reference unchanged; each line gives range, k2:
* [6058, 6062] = -0.04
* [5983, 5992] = -0.17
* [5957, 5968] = 0.04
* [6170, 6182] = -0.30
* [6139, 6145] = -0.14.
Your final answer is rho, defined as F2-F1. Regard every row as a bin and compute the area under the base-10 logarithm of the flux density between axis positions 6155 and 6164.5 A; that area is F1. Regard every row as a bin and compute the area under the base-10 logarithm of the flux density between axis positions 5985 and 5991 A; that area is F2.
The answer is -1.2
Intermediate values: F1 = 3.1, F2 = 2.0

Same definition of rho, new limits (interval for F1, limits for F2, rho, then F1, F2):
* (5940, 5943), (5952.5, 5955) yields -0.5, 1.1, 0.6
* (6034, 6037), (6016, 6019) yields 0.0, 1.2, 1.2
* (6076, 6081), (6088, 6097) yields 1.9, 1.5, 3.4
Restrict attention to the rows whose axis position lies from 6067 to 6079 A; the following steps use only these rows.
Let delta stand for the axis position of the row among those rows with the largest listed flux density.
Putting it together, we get 6072.23 A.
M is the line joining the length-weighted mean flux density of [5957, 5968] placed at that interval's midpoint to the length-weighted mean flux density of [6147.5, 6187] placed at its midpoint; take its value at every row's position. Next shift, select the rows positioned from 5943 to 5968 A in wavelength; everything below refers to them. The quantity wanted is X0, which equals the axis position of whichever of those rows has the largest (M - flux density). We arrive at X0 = 5953.17 A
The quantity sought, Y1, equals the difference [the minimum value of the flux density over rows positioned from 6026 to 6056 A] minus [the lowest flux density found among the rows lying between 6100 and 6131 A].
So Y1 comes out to 0.3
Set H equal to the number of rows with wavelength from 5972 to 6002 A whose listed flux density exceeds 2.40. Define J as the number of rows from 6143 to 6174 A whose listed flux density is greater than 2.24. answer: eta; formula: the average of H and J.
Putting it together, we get 10.5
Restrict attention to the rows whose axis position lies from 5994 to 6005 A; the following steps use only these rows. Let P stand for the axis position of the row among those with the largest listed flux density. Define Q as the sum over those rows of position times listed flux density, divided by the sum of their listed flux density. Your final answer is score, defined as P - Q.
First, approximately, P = 5999.96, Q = 5999.1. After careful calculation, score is 0.8 A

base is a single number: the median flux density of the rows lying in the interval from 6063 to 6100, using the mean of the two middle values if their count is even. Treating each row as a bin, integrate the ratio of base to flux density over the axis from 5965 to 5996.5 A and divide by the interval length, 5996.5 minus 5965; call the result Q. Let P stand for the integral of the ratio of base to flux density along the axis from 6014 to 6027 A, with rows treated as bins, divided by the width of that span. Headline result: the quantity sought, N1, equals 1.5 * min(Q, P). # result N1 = 1.44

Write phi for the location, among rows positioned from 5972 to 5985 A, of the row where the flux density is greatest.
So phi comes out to 5980.65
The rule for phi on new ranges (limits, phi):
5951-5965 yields 5951.80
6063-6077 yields 6072.23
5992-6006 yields 5999.96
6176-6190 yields 6183.70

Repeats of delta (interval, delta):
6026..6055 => 6033.21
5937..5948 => 5940.84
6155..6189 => 6183.70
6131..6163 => 6149.62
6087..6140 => 6103.07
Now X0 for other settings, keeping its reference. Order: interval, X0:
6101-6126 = 6115.73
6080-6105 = 6086.23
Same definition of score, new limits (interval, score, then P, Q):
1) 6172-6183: -3.5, 6173.74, 6177.2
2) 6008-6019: 0.5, 6013.79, 6013.3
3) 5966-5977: -0.5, 5971.02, 5971.5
